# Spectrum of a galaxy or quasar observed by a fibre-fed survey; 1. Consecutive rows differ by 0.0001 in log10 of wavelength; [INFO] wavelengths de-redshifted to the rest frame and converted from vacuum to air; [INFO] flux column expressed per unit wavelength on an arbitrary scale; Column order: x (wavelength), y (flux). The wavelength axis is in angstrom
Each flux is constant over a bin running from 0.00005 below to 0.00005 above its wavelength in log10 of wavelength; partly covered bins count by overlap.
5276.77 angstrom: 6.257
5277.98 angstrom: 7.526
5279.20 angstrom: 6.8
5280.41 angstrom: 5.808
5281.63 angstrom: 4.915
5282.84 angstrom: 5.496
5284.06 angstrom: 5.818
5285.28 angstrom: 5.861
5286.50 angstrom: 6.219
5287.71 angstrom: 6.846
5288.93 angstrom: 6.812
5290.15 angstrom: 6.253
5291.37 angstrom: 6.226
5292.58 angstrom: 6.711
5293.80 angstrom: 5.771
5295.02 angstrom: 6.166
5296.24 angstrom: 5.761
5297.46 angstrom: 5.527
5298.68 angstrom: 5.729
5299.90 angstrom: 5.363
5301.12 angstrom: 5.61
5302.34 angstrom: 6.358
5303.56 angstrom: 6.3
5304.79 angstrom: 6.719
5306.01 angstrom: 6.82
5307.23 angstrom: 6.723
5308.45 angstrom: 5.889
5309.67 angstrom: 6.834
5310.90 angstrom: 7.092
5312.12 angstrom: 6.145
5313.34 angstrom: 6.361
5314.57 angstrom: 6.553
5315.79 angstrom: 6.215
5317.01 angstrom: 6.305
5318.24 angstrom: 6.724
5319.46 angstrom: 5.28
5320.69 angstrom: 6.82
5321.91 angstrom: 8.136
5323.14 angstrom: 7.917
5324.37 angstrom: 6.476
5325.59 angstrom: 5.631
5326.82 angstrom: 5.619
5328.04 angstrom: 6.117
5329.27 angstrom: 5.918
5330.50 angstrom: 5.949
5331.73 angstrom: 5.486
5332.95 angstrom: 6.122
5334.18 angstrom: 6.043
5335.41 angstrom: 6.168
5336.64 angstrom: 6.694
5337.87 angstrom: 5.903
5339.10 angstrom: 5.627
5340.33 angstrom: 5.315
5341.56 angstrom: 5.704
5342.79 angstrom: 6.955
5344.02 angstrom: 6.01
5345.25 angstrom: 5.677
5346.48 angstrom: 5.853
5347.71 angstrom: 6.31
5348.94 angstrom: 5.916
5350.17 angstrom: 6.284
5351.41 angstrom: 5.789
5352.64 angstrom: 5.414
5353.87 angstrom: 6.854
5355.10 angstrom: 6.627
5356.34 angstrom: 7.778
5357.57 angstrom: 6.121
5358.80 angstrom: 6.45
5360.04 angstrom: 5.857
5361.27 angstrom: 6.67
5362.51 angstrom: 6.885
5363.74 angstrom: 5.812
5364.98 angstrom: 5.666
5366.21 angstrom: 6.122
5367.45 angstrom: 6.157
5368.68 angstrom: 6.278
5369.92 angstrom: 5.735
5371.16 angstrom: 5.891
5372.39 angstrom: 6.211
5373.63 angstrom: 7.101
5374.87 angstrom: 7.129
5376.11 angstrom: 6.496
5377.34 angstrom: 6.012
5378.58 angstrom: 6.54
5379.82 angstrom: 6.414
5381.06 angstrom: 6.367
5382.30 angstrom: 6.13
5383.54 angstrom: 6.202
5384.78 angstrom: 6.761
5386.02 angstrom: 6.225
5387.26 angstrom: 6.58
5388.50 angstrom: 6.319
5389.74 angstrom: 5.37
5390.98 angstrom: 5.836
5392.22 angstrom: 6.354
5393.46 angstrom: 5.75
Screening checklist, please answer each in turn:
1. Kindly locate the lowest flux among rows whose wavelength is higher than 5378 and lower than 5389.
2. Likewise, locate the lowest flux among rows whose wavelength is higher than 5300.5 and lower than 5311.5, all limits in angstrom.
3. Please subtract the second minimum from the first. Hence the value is 0.5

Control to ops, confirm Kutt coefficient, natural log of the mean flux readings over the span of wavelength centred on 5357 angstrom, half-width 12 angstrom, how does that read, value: 1.83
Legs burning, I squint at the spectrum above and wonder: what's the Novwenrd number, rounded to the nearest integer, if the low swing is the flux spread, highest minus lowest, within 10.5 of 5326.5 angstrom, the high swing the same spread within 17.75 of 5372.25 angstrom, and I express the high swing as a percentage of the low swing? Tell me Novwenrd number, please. 84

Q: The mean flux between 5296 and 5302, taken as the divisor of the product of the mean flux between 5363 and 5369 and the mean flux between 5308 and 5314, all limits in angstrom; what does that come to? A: 6.9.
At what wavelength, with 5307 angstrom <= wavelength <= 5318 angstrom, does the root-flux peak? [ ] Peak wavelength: 5310.90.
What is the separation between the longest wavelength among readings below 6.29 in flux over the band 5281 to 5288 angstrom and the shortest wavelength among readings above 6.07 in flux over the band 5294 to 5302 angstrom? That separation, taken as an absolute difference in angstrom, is 8.5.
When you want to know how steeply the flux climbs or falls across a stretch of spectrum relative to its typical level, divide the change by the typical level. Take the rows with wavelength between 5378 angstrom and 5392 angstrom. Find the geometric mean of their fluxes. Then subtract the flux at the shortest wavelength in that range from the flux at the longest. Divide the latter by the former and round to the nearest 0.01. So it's -0.11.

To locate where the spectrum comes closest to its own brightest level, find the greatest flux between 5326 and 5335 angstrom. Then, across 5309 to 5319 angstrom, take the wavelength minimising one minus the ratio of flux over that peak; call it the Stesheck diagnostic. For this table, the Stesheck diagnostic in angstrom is 5310.90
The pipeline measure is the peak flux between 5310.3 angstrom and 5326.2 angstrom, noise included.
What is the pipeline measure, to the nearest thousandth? 8.136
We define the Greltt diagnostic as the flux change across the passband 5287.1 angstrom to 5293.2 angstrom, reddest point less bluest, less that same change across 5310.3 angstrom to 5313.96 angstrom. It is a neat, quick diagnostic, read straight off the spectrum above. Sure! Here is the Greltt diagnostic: 0.6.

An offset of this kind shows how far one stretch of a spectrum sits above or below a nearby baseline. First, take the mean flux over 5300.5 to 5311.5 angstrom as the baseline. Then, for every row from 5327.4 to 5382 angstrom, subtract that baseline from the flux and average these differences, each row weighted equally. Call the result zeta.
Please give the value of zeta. -0.29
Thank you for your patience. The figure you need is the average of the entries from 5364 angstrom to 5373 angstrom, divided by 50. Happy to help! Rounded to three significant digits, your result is 0.120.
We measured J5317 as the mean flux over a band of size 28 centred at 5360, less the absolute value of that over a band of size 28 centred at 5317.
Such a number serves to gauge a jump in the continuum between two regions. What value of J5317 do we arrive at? -0.21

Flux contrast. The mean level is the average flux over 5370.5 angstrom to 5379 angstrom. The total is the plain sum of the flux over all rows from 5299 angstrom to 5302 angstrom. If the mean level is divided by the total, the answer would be 0.59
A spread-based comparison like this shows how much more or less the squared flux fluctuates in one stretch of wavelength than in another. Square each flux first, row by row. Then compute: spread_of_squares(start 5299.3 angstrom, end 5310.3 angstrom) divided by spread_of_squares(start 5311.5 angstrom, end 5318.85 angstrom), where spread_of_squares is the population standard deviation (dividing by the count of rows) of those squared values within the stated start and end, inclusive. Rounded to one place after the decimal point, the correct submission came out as 2.5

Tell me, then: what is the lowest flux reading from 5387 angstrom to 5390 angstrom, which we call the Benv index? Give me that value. 5.37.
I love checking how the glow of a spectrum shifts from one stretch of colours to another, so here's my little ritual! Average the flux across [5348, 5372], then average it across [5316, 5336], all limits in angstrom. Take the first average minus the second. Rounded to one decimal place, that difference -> -0.1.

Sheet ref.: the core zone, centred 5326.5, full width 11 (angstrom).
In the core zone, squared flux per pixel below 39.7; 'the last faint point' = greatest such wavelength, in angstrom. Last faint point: 5331.73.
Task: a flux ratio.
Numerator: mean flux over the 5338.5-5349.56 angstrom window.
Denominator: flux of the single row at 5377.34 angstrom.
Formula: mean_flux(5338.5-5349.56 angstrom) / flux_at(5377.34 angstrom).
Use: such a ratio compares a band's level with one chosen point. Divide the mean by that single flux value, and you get 0.99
